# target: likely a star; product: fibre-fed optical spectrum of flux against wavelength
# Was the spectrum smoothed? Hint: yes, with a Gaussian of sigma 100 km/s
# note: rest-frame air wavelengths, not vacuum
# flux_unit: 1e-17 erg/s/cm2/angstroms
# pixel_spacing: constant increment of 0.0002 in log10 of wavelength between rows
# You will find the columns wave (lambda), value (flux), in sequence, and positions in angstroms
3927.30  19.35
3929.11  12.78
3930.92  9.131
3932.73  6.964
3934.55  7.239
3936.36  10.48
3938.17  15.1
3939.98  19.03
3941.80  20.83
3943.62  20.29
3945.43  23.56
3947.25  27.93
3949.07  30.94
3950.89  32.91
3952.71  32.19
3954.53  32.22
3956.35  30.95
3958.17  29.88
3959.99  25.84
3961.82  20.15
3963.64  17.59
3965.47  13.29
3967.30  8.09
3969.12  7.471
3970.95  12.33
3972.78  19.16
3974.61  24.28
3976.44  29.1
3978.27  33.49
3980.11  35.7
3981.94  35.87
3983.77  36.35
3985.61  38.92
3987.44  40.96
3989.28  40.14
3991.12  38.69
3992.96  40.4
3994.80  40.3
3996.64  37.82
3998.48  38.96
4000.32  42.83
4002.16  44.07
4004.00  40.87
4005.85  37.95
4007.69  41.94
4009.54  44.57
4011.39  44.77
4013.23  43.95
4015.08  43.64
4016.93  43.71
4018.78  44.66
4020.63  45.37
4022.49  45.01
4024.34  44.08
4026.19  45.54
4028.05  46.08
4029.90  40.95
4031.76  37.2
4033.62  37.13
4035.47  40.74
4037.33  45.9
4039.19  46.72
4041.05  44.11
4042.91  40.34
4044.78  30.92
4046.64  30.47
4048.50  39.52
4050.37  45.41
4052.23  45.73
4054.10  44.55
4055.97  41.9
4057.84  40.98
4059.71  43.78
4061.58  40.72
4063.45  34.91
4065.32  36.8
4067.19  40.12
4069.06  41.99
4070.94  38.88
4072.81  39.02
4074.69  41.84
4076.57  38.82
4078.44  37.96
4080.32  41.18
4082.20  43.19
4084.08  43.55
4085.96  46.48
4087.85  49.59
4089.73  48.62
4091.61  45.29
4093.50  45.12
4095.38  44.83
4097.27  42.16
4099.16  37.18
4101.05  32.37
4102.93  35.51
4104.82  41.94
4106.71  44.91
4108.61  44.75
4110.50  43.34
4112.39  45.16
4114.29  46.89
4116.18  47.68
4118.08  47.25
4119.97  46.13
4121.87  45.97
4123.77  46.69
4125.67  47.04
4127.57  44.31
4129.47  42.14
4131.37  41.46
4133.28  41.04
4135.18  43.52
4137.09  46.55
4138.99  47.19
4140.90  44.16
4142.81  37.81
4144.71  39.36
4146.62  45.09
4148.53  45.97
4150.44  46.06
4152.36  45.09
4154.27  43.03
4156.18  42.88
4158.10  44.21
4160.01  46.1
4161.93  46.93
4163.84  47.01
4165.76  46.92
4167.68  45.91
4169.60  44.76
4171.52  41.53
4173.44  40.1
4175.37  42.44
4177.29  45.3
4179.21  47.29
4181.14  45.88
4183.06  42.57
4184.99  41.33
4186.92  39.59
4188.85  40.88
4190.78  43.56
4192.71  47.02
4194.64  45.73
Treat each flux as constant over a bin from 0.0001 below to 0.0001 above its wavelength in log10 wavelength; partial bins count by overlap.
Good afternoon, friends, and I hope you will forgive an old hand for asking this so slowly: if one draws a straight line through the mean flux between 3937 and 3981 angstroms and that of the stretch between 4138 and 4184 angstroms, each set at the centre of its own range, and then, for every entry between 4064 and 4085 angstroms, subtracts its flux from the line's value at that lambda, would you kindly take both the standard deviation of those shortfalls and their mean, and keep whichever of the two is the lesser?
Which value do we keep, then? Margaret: -5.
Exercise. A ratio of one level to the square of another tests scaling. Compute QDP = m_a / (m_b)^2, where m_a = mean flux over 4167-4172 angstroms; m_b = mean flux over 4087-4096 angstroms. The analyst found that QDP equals 0.020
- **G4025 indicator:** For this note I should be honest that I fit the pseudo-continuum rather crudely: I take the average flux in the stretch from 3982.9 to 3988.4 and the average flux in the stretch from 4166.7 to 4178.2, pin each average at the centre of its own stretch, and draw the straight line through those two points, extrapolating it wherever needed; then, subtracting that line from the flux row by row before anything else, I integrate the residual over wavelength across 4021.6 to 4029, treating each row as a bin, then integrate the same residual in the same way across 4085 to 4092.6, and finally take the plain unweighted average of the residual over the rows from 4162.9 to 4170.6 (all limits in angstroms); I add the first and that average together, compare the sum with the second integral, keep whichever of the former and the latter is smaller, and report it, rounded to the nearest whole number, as 43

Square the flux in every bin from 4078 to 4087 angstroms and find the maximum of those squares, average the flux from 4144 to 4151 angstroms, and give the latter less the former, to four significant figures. -2116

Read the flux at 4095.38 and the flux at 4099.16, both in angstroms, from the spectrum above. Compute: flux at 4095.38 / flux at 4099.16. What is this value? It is 1.2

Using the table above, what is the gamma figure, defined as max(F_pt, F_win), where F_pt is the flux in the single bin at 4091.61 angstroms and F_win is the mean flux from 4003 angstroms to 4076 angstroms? 45.3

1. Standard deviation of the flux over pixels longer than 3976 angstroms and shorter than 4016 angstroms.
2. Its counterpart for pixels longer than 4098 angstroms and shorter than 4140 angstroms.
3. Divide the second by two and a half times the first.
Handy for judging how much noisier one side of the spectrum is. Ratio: 0.42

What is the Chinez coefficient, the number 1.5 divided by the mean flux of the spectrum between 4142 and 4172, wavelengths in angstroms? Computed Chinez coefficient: 0.034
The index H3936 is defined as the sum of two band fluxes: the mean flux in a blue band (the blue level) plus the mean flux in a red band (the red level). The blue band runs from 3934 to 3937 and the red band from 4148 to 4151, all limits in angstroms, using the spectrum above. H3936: 55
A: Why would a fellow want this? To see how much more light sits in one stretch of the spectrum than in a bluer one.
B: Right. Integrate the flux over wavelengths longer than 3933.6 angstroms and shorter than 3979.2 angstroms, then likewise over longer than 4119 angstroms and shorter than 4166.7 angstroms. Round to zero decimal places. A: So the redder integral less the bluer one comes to 1131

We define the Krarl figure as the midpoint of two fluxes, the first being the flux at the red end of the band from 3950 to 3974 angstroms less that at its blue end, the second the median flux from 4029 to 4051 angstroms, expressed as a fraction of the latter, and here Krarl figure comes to 0.3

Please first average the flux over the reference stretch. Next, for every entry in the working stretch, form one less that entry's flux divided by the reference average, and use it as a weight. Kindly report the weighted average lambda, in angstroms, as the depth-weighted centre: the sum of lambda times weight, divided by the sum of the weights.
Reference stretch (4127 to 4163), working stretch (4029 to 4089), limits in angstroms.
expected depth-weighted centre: 4053.7 angstroms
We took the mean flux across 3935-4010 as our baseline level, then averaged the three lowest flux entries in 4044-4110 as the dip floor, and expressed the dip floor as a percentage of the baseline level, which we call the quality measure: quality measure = 106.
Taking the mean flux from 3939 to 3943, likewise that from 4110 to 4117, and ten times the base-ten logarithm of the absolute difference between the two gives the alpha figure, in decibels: 14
